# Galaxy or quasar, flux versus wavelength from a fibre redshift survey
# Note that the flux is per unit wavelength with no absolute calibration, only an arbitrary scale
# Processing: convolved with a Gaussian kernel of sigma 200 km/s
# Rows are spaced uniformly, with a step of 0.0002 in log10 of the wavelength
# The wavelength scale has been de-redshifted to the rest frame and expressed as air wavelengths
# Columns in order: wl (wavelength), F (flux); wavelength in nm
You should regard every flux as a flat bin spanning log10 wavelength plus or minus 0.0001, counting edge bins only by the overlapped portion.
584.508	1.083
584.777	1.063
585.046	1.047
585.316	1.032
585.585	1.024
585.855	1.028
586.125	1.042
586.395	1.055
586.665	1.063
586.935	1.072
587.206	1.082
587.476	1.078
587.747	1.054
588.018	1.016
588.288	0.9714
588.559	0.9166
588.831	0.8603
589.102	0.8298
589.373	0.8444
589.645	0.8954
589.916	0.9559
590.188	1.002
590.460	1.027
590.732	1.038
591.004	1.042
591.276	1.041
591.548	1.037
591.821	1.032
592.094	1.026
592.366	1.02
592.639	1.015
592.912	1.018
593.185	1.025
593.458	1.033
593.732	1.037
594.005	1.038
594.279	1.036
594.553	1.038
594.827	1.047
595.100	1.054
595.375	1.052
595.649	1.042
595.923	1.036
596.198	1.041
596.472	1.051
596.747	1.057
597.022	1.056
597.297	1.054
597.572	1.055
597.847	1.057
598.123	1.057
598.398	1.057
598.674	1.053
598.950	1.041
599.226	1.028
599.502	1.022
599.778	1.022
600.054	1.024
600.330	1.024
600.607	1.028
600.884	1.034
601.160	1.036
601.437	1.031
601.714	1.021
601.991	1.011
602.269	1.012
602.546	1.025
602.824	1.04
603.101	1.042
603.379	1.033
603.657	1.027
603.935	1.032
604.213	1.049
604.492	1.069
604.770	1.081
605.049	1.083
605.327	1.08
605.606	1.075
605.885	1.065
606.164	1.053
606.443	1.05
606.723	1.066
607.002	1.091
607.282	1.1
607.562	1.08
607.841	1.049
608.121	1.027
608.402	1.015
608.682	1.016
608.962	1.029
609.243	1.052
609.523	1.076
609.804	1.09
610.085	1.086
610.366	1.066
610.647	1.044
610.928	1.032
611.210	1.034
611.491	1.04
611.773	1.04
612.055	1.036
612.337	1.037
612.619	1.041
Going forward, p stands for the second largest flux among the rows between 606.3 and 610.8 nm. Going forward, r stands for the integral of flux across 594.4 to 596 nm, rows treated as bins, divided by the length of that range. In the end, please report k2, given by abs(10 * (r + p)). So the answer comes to 21.4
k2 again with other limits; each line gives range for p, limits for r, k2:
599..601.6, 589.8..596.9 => 20.7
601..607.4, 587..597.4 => 21.0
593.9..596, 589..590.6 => 19.8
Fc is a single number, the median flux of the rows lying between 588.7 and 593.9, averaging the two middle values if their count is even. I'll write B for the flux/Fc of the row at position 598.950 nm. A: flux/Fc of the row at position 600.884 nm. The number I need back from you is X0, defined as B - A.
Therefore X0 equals 0.01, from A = 1.01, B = 1.016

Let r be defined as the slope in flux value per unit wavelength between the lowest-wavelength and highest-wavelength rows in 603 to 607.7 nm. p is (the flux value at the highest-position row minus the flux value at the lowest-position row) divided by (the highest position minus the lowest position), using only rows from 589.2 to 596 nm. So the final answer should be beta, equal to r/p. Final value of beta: 0.3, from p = 0.029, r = 0.009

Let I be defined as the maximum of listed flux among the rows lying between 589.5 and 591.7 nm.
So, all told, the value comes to 1.042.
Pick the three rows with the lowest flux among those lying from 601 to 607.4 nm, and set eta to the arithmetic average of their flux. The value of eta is 1.015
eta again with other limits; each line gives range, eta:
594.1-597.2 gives 1.037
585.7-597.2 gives 0.845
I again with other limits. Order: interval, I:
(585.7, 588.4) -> 1.082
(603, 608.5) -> 1.1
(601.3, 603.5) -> 1.042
